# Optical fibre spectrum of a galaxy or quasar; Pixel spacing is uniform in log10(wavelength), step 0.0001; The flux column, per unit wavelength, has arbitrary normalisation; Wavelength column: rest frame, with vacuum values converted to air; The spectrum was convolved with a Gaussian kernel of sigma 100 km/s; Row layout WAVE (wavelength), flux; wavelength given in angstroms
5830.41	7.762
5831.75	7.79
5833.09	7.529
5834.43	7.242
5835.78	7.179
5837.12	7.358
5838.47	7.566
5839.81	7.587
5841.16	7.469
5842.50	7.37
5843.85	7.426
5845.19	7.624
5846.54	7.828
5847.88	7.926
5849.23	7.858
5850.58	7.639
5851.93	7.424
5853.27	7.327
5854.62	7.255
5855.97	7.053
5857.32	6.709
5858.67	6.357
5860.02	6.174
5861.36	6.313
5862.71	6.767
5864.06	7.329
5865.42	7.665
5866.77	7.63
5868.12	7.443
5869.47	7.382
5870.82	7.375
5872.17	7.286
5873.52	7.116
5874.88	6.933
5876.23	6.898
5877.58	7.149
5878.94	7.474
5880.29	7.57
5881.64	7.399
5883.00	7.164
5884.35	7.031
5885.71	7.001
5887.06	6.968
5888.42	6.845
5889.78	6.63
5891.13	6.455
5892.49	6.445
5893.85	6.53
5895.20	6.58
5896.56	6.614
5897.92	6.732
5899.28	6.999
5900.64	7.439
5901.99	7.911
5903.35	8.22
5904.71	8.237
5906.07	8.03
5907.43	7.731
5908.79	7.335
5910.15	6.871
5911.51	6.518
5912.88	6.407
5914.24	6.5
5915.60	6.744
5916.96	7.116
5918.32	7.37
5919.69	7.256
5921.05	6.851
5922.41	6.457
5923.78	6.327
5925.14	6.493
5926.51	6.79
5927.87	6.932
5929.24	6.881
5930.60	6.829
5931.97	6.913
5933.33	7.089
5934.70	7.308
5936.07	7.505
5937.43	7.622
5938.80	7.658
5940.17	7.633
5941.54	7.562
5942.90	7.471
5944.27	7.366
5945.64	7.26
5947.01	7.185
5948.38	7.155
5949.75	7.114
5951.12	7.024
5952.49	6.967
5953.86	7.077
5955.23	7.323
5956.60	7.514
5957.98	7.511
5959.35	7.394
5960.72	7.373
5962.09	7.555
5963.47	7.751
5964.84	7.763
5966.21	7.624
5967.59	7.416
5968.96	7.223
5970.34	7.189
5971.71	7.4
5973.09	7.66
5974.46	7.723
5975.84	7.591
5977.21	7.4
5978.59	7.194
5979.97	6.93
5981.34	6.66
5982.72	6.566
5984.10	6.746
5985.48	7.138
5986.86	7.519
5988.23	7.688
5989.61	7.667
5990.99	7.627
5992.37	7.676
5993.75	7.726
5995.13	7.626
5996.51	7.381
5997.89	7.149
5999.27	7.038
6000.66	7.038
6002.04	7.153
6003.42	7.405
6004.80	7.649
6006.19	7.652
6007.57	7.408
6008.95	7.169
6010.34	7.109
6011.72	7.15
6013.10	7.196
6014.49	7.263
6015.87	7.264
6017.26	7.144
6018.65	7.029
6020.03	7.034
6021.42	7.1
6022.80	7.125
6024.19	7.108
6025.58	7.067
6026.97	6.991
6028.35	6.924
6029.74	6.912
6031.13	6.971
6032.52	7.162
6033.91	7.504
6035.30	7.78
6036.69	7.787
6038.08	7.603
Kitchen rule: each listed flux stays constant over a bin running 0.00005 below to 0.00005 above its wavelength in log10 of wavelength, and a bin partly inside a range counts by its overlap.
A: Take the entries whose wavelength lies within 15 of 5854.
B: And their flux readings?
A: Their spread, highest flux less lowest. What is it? 1.8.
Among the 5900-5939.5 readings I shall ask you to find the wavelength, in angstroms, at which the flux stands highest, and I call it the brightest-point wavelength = 5904.71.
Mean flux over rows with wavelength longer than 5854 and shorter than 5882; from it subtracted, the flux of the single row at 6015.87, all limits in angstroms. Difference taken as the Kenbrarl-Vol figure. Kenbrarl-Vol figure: -0.16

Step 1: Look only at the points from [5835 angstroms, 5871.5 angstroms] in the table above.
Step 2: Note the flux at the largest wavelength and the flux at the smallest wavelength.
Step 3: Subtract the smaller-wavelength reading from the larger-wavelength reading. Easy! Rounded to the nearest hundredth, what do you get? 0.20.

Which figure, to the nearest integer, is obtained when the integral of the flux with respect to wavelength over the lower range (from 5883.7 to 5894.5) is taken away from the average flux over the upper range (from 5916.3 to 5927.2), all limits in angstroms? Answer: -66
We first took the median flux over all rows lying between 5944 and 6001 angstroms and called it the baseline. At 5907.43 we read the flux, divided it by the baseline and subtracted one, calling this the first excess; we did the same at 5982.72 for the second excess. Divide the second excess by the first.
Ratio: -2.3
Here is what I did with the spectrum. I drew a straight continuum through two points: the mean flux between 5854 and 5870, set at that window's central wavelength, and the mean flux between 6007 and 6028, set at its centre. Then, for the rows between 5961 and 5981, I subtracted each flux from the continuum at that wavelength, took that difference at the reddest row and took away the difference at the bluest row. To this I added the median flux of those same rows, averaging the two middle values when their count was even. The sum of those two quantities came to 8.1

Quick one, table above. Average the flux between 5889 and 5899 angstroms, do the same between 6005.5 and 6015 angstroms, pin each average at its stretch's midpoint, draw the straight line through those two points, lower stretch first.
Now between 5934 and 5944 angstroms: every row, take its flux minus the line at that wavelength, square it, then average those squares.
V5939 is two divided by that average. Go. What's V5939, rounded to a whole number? 4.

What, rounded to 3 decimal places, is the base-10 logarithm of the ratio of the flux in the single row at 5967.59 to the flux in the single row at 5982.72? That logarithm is 0.053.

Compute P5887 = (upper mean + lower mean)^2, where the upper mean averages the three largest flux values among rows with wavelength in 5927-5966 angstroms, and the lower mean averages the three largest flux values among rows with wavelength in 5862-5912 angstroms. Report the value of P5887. 252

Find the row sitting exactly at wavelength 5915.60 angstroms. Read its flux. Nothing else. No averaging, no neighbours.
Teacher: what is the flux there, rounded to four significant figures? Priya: 6.744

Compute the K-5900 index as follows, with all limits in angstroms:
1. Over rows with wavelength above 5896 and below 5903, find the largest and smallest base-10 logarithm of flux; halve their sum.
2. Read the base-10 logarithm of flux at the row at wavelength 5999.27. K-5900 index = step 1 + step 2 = 1.71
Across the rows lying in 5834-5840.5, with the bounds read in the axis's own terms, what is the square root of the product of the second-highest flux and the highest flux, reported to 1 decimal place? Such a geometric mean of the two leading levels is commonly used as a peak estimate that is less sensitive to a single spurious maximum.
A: 7.6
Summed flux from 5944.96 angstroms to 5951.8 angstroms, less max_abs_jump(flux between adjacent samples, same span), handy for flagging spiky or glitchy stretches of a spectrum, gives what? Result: 35.6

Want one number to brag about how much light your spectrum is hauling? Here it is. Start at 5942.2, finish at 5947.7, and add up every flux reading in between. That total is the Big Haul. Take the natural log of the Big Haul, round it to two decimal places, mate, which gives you 3.38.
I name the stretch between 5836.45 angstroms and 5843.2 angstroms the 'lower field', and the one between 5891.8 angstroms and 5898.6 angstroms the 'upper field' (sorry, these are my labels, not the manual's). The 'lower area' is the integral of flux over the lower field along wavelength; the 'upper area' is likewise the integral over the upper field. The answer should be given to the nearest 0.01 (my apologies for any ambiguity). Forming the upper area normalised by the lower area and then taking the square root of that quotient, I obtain 0.94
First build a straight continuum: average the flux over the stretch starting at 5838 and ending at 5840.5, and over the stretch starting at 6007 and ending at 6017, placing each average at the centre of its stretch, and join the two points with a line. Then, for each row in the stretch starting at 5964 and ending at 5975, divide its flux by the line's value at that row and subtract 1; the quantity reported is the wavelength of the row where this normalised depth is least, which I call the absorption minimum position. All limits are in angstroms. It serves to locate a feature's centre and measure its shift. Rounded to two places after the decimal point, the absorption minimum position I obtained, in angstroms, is 5970.34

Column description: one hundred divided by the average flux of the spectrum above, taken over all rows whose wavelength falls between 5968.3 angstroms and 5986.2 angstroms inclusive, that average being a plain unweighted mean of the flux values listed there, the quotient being 13.9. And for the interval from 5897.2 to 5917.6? 13.8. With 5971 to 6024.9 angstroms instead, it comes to 13.7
